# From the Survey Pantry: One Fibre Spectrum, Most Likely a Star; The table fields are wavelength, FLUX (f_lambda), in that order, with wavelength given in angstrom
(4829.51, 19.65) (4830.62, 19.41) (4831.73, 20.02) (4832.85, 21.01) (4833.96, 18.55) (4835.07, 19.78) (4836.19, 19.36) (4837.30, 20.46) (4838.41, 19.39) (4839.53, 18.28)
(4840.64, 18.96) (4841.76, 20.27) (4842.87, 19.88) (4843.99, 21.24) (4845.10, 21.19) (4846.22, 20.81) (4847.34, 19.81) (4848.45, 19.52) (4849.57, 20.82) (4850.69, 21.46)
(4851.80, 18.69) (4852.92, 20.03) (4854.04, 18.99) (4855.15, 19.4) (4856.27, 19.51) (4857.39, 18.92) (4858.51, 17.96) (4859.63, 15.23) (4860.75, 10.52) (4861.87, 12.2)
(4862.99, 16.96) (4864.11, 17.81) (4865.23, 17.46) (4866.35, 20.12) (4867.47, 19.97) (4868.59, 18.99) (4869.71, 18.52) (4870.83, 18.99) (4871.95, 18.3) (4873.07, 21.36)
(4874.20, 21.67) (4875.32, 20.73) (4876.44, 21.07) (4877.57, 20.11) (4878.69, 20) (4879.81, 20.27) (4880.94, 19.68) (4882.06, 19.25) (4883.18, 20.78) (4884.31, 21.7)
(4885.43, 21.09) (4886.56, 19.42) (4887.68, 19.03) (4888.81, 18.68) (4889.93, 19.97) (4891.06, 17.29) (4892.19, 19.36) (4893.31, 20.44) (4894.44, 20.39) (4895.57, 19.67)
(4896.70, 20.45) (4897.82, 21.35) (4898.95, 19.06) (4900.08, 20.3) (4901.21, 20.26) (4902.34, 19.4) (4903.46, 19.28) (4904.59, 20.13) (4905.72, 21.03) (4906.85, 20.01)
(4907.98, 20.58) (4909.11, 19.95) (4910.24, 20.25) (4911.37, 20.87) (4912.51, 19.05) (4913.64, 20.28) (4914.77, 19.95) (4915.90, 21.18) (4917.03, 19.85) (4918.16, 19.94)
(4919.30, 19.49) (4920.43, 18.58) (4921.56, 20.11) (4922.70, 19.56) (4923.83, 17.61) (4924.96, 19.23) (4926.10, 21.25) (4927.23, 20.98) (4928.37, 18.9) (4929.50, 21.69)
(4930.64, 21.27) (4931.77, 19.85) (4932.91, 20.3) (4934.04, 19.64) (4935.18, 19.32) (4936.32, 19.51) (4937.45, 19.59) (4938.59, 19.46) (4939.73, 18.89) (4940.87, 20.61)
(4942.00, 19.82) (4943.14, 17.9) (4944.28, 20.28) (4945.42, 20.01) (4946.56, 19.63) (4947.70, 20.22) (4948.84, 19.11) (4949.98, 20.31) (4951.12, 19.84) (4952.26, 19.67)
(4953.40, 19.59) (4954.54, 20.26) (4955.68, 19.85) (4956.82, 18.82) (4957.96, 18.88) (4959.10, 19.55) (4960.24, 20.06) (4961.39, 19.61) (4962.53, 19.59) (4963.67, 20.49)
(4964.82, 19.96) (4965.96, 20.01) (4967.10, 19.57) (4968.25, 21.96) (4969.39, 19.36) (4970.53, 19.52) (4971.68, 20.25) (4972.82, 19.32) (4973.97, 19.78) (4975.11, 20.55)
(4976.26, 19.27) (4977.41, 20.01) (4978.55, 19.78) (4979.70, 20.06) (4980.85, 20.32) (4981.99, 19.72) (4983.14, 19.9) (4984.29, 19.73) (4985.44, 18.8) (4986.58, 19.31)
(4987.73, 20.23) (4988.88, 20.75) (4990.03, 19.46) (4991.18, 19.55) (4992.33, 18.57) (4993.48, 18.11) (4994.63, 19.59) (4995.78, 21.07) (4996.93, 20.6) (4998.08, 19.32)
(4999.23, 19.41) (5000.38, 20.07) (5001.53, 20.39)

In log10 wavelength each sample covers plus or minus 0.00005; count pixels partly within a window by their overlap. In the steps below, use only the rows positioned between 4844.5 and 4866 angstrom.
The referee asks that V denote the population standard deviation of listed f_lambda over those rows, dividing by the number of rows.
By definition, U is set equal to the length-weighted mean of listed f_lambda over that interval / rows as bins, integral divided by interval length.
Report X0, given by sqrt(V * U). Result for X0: 7.2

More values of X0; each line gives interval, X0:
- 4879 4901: 4.5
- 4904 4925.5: 4.1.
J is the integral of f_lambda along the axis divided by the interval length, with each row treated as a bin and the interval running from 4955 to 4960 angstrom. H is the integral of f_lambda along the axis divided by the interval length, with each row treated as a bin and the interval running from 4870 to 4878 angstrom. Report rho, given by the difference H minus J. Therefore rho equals 0.9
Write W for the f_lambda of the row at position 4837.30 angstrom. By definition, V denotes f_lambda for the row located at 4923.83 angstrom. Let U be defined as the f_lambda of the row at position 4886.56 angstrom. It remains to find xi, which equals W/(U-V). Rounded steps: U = 19.42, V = 17.61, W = 20.46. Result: 11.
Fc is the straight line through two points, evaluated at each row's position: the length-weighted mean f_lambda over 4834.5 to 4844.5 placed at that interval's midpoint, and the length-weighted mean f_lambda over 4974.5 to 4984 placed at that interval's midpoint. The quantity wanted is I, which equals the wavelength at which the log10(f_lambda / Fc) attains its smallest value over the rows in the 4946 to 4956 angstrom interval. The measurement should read 4948.84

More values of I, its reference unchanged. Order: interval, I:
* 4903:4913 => 4912.51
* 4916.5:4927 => 4923.83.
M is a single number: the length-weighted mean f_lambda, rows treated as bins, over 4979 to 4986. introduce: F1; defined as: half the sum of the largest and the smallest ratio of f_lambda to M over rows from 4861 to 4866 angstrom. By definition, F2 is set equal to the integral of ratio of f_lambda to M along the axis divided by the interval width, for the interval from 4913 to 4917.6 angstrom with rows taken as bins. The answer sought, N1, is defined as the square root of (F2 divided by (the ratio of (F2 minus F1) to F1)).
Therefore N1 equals 1.7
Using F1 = 0.76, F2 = 1.03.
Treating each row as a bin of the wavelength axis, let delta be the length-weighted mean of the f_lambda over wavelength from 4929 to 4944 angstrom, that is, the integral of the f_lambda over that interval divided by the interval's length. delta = 19.8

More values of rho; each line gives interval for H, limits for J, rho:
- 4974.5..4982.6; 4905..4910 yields -0.4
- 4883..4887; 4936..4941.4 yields 1.2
